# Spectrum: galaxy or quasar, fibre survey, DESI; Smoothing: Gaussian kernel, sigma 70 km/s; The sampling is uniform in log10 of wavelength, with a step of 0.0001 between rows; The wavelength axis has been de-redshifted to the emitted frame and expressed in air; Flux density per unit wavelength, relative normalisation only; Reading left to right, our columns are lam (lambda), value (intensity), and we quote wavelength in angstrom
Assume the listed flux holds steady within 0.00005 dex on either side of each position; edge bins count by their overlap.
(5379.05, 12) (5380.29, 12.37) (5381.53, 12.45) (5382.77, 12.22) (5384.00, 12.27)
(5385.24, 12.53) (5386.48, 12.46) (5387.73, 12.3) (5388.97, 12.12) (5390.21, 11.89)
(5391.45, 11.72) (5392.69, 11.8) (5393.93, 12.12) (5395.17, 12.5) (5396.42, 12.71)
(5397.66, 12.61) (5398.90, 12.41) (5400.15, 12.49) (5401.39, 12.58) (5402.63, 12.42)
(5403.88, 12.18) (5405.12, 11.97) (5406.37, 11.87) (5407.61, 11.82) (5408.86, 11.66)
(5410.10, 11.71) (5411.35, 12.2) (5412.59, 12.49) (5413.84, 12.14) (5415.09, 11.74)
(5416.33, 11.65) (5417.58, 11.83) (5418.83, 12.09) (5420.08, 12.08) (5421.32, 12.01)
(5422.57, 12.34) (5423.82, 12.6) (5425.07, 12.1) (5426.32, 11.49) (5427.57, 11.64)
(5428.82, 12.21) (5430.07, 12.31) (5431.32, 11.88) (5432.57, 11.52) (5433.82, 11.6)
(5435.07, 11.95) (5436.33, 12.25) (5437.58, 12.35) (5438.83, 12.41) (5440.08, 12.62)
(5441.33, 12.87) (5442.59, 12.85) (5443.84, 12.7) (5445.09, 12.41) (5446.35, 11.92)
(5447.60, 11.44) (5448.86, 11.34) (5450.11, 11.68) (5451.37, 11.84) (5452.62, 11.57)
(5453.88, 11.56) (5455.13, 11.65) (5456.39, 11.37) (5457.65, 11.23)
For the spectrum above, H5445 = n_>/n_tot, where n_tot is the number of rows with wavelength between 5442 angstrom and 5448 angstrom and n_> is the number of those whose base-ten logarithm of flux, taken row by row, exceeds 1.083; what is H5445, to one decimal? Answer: 0.6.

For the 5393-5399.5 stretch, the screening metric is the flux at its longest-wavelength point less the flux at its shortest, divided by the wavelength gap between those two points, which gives 0.06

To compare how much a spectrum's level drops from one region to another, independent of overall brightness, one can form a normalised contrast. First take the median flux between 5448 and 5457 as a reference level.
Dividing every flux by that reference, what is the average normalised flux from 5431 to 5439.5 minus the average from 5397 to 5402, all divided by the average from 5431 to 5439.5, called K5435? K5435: -0.044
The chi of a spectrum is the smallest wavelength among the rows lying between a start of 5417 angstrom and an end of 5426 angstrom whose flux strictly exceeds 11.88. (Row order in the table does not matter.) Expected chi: 5418.83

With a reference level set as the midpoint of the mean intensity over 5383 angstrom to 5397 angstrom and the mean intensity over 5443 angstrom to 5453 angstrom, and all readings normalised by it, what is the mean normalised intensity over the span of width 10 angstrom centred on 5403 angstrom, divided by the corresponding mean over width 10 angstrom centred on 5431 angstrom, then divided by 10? 0.103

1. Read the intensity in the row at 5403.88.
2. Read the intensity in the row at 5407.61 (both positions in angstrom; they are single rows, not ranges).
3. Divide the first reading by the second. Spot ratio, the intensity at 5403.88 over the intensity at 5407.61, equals 1.03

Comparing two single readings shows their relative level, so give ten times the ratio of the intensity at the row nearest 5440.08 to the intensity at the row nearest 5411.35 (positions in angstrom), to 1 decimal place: 10.3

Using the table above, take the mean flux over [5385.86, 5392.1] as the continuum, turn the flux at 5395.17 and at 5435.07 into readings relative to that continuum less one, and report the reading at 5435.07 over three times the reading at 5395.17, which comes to -0.1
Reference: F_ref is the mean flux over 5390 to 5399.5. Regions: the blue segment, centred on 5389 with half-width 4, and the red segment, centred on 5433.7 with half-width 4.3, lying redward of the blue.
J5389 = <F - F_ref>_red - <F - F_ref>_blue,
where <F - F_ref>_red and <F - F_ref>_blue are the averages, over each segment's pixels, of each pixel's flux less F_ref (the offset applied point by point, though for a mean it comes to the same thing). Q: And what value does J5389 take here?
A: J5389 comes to -0.1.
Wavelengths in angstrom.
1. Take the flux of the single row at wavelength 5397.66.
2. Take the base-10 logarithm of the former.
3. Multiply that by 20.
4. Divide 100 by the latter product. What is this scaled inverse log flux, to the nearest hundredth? 4.54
